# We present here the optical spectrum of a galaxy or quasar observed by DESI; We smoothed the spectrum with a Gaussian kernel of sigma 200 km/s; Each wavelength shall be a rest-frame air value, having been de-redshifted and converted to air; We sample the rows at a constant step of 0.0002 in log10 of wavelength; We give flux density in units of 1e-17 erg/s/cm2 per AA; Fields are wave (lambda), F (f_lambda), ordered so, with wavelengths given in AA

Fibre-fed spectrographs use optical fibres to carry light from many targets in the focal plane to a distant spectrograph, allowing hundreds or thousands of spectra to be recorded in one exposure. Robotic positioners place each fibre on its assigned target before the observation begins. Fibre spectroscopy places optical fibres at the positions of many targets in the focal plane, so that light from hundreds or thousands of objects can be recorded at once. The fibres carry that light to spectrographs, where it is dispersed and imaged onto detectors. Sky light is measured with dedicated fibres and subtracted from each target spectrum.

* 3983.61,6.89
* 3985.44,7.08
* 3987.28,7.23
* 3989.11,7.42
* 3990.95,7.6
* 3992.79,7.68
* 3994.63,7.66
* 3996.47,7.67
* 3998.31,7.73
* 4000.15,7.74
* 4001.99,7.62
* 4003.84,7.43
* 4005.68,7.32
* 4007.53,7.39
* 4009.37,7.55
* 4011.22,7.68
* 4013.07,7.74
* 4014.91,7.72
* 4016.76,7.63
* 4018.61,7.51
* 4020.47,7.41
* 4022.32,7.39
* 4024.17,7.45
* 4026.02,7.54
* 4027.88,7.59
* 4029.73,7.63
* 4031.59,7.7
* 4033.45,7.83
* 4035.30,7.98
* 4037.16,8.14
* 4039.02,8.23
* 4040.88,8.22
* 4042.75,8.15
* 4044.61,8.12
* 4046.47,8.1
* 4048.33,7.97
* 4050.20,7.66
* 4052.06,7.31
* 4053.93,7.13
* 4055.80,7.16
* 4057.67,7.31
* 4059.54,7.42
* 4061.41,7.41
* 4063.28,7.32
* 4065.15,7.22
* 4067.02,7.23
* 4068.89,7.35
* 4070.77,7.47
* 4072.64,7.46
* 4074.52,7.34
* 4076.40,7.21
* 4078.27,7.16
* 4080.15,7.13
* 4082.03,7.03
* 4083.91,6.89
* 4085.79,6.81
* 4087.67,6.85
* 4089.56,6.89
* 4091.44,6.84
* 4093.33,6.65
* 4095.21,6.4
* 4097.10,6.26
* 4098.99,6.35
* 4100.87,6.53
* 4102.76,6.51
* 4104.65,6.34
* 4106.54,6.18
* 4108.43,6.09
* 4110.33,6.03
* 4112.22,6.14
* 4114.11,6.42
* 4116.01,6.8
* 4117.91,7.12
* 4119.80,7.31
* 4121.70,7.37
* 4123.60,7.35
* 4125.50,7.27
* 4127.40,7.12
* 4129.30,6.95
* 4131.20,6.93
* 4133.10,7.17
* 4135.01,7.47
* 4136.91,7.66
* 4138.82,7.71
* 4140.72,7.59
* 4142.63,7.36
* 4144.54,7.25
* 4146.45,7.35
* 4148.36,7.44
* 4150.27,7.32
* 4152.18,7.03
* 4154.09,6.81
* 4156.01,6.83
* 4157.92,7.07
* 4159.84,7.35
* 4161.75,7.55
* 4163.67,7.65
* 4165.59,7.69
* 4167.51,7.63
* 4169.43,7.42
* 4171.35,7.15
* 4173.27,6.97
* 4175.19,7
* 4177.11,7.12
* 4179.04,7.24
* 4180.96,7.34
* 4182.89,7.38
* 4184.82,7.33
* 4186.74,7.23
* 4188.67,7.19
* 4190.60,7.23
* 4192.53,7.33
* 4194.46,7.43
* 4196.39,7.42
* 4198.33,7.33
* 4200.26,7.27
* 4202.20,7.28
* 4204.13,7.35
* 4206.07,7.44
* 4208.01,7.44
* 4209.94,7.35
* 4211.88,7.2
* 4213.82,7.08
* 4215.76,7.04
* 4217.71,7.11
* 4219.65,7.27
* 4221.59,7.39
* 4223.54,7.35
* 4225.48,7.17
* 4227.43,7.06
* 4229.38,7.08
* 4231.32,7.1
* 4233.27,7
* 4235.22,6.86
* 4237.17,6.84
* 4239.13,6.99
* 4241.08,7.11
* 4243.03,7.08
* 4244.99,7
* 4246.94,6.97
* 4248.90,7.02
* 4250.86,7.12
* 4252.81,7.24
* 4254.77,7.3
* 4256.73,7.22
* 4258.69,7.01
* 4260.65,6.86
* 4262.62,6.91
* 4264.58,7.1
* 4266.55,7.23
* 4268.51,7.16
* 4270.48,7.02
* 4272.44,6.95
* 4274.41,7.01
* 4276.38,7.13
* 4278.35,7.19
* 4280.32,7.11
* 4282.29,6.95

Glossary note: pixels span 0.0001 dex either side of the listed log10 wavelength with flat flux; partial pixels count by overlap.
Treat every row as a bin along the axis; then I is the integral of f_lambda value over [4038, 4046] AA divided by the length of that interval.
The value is 8.2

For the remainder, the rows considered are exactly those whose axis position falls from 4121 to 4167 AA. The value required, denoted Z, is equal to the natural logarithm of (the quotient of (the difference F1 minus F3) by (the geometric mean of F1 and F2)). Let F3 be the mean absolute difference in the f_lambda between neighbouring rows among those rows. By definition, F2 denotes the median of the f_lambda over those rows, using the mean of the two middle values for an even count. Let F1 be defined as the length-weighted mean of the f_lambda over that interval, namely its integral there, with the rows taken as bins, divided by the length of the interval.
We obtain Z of -0.023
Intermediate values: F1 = 7.31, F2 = 7.350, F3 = 0.15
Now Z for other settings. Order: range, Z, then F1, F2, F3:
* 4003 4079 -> -0.006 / 7.58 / 7.470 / 0.10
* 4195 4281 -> -0.010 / 7.14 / 7.110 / 0.09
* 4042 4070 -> -0.004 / 7.52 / 7.350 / 0.12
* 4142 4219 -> -0.018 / 7.27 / 7.325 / 0.11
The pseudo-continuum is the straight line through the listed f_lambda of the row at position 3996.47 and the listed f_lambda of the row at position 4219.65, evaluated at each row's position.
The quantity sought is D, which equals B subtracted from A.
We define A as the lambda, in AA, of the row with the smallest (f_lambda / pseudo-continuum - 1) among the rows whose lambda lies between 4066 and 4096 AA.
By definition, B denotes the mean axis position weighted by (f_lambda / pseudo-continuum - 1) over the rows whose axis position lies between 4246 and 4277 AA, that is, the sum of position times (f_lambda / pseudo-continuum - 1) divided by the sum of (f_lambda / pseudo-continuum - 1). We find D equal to -166.4 AA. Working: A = 4095.21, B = 4261.6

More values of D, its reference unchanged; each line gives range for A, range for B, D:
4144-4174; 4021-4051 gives 110.7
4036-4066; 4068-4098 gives -34.2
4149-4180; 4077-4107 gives 58.9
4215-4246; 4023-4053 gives 195.6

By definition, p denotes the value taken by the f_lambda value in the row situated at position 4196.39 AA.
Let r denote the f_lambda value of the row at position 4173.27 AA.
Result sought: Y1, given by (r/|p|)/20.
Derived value 0.047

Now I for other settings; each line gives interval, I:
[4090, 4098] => 6.6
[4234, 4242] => 6.9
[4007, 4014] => 7.6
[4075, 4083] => 7.1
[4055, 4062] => 7.3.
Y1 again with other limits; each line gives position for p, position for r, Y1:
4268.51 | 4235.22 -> 0.048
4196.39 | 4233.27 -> 0.047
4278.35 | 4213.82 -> 0.049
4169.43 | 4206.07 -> 0.050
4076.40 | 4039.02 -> 0.057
